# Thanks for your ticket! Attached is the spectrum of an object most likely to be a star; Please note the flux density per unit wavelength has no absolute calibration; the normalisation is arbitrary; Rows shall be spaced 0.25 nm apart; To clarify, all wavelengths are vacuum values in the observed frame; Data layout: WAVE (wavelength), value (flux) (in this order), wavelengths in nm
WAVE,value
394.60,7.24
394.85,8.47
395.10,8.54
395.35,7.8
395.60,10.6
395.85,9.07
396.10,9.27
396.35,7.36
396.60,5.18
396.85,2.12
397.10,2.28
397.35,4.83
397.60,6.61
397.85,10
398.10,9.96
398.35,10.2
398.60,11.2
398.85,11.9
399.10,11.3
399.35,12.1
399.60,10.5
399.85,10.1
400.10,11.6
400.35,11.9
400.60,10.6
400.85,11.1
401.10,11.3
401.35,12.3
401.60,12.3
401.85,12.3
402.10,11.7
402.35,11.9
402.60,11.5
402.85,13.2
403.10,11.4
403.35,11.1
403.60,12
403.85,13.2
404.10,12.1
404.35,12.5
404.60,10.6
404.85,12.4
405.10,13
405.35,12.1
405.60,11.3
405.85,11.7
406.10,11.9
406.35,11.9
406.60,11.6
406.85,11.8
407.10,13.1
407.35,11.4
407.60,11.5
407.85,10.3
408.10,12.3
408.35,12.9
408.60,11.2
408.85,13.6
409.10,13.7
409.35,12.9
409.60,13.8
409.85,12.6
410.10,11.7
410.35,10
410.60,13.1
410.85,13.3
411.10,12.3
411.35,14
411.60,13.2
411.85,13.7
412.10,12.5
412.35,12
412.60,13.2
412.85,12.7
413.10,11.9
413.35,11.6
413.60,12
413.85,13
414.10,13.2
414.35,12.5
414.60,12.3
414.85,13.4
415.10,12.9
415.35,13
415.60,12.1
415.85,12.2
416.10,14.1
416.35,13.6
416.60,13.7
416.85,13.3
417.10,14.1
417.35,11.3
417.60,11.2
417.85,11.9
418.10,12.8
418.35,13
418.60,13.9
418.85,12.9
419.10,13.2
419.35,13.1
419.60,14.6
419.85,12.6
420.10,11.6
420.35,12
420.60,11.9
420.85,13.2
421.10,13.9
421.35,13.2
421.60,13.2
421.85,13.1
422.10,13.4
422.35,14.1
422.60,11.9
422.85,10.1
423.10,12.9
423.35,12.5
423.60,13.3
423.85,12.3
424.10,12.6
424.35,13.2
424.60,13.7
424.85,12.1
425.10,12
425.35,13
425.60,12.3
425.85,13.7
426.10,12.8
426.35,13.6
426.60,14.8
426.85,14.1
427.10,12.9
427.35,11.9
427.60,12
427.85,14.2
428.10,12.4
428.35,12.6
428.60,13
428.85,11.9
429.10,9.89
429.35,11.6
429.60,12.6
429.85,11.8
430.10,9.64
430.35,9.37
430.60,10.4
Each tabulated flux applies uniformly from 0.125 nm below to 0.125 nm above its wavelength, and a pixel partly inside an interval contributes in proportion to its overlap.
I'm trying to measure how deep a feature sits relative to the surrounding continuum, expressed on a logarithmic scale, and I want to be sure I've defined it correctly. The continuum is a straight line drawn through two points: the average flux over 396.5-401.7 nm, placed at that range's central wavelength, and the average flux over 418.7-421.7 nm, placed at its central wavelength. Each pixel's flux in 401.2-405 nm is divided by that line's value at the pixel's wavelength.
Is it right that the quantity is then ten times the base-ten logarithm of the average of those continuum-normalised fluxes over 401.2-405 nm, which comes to 0.7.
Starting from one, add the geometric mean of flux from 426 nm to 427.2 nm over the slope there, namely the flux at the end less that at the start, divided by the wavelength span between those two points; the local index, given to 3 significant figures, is 137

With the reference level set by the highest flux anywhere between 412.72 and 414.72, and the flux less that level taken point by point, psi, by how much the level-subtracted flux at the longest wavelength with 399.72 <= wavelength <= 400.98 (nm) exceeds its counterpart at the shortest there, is 1.00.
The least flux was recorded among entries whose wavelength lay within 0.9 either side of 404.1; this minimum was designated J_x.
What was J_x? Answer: 10.6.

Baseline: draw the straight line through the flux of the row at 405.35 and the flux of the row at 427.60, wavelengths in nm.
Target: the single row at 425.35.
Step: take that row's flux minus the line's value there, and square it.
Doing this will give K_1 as 1.0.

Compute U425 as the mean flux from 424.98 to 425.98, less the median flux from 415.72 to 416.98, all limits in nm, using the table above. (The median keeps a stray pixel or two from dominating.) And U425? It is -0.85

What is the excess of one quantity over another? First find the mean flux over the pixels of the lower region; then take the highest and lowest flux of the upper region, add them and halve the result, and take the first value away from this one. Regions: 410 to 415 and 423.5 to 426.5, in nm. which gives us 0.3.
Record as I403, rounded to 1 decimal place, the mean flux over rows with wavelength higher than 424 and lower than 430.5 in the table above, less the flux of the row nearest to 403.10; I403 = 1.0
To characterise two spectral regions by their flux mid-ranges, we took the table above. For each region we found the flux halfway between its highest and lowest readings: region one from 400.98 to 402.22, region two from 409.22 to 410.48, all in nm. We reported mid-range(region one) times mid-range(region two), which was 140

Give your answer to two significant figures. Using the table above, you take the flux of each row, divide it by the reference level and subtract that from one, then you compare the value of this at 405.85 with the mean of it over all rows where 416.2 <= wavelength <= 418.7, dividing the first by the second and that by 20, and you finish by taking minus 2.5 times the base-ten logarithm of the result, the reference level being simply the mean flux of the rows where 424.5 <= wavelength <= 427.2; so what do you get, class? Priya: 1.5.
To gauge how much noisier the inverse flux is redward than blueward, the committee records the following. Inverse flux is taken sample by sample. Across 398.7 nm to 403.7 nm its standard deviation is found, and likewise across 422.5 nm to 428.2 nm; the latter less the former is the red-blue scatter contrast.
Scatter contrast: 0.0010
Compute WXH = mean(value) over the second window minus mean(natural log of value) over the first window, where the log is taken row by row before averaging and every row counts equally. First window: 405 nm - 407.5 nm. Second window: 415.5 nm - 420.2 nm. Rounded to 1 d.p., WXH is 10.4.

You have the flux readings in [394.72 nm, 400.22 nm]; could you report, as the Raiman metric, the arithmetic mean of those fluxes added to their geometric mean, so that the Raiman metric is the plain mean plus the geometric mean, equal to 16.6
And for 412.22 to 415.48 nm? 25.2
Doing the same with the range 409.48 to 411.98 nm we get 25.5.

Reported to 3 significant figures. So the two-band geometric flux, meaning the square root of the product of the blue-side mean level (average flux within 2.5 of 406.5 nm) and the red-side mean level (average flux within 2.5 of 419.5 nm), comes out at 12.4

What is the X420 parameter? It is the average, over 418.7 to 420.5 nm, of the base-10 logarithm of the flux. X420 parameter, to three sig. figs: 1.11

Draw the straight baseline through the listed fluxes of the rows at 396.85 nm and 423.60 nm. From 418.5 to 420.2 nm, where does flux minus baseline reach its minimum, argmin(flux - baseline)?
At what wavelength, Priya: 420.10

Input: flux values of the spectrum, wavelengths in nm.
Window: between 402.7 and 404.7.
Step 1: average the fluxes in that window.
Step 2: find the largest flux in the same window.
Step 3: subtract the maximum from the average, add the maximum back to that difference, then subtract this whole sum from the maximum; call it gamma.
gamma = 1.2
